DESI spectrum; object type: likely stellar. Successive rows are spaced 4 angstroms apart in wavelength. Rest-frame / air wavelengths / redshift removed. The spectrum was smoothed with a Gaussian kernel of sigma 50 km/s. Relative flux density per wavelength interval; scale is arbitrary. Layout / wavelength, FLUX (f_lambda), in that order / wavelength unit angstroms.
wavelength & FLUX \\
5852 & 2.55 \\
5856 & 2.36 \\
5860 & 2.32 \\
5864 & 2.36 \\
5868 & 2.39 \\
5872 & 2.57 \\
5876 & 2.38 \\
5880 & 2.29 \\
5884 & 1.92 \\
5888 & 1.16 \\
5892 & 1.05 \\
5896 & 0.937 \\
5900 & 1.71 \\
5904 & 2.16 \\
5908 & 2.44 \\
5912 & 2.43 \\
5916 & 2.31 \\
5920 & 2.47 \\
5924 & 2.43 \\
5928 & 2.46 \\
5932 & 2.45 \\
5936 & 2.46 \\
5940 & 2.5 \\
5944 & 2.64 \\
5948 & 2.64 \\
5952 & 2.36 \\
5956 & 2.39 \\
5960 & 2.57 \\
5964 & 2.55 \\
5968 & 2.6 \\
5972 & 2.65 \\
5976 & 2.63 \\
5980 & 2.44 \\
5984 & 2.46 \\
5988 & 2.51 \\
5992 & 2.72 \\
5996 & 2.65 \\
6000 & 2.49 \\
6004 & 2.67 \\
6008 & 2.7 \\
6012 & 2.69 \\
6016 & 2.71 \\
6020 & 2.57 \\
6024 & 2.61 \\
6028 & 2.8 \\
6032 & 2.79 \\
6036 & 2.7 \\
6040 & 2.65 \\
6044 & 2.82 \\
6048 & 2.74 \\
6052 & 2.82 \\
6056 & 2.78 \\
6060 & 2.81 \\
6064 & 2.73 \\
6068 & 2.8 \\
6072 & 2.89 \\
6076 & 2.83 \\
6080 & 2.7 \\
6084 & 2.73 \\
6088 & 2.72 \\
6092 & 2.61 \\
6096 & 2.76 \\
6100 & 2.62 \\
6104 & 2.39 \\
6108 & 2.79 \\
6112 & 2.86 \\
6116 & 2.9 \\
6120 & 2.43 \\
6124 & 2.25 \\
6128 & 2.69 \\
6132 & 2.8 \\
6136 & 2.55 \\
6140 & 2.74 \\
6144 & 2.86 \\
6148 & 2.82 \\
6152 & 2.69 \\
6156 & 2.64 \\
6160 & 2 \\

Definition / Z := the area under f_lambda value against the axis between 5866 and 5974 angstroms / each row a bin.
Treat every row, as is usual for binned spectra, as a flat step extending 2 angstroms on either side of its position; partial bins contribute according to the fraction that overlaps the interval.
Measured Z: 244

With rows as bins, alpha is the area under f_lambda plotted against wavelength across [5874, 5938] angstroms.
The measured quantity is 132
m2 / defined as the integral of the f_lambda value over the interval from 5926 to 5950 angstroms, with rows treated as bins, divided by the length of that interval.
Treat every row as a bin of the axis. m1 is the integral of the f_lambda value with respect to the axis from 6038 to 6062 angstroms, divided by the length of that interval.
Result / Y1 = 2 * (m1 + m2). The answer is 10.6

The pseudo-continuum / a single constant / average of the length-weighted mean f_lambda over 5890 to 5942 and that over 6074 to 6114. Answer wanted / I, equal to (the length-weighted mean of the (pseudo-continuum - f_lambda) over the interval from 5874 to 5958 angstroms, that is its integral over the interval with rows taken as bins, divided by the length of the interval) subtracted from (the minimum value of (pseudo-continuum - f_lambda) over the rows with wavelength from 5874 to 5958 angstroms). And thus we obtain -0.47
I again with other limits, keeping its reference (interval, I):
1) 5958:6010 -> -0.13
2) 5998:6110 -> -0.18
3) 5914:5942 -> -0.06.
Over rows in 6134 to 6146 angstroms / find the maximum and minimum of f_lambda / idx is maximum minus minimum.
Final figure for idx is 0.310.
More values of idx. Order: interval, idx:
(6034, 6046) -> 0.170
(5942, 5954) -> 0.280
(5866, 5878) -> 0.190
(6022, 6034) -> 0.190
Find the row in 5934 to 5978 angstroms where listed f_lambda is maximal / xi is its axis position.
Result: 5972 angstroms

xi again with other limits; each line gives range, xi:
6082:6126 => 6116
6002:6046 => 6044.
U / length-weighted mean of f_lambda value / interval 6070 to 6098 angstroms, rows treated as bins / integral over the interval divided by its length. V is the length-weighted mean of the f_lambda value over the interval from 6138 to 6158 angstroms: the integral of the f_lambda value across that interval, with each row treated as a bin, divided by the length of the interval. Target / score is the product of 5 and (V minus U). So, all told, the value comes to 0.0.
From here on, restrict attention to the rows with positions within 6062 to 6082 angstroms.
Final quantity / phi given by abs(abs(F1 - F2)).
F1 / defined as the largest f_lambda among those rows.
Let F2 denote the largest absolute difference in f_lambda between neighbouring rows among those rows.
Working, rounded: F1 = 2.89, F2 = 0.13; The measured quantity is 2.76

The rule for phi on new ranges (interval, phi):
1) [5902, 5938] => 2.19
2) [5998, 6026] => 2.53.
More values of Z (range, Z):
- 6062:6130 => 183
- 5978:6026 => 125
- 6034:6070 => 99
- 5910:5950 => 99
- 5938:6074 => 360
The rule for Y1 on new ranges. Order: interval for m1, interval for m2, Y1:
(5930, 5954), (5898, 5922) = 9.5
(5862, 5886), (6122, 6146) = 9.9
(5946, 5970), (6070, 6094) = 10.5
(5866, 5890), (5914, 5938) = 9.1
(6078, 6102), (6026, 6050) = 10.9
